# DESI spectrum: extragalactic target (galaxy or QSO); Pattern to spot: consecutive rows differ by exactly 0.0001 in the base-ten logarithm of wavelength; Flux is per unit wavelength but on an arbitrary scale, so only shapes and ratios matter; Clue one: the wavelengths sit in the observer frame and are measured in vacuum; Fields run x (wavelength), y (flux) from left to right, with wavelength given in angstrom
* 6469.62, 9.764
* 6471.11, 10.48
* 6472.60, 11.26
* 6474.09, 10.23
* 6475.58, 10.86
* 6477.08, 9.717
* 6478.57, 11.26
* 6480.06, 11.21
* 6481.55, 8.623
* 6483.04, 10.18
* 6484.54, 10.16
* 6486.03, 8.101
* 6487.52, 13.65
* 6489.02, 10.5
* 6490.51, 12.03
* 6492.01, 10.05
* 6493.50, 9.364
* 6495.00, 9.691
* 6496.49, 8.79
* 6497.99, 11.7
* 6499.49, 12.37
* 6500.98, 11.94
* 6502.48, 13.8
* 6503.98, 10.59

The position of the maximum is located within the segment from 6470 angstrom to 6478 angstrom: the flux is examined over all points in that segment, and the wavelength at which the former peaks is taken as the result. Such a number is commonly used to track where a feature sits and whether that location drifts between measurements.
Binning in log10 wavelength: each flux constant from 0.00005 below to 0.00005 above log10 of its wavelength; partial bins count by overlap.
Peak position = 6472.60 angstrom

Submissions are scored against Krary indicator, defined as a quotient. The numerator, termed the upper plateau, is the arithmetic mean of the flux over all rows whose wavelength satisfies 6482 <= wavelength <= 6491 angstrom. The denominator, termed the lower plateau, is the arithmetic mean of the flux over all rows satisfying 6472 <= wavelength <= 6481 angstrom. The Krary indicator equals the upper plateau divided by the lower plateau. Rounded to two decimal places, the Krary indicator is 1.00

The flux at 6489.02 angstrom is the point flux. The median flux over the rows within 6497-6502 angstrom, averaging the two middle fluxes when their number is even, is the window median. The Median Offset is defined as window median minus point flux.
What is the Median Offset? 1.4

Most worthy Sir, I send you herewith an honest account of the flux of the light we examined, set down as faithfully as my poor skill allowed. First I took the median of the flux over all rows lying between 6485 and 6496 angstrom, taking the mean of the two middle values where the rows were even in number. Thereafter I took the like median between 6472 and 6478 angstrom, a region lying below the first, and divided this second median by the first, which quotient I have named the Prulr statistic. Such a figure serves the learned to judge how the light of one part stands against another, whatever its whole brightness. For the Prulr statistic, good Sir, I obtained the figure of 1.05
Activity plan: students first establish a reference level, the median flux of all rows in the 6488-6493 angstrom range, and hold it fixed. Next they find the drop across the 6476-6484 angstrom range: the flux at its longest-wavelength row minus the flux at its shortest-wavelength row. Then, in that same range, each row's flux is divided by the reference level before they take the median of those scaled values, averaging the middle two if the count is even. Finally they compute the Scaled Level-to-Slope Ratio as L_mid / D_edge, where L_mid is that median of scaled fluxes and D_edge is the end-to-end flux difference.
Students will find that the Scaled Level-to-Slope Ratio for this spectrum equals 2.1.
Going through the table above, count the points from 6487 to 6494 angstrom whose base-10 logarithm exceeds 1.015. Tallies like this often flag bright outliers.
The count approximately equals 3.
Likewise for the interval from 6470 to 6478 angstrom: 3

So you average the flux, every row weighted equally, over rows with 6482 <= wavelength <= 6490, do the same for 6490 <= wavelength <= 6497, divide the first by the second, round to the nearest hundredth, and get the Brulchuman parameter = 1.05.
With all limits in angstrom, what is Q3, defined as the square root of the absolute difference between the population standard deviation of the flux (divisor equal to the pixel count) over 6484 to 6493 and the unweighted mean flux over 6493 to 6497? 2.75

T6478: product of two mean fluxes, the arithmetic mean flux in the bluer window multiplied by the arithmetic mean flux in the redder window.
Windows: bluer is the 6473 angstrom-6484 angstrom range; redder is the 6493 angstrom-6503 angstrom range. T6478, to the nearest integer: 114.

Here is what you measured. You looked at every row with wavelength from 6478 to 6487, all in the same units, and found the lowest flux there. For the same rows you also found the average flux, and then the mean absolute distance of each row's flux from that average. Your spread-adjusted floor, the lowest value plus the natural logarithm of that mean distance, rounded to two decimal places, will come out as 8.14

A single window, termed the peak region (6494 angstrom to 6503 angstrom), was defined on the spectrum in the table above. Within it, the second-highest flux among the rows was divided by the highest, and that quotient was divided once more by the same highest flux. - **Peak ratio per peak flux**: 0.065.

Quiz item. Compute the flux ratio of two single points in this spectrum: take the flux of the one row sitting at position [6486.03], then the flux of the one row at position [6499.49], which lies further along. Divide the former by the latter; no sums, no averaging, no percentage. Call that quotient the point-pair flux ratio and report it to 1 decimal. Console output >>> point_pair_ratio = 0.7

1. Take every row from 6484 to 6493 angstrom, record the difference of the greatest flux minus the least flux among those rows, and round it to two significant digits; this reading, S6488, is 5.5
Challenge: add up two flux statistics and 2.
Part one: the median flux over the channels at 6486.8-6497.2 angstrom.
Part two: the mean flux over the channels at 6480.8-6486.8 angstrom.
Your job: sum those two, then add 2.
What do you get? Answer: 21.3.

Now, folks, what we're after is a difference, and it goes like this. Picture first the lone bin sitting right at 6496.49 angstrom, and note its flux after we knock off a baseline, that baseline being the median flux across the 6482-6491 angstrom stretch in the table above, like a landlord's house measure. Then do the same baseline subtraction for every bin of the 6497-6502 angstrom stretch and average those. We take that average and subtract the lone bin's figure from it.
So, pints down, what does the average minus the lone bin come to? 3.2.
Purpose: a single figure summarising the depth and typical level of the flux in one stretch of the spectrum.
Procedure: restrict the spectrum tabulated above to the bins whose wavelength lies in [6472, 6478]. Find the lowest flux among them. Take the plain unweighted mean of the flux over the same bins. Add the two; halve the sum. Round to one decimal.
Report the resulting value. 10.1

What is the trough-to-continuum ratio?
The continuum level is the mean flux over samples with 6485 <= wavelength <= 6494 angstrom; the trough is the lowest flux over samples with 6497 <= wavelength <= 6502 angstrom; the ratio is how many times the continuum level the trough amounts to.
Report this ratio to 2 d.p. 1.10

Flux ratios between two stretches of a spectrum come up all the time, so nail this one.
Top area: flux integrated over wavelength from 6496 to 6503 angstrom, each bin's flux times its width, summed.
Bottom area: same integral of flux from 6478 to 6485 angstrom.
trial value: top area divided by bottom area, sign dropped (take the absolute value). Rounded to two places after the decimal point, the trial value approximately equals 1.14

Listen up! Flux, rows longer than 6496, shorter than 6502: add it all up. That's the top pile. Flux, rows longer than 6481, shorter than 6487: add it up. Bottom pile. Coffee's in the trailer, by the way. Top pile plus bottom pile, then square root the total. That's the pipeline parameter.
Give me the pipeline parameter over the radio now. 9.05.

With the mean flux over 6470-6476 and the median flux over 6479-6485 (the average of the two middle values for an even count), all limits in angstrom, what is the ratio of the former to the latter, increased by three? 4.05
